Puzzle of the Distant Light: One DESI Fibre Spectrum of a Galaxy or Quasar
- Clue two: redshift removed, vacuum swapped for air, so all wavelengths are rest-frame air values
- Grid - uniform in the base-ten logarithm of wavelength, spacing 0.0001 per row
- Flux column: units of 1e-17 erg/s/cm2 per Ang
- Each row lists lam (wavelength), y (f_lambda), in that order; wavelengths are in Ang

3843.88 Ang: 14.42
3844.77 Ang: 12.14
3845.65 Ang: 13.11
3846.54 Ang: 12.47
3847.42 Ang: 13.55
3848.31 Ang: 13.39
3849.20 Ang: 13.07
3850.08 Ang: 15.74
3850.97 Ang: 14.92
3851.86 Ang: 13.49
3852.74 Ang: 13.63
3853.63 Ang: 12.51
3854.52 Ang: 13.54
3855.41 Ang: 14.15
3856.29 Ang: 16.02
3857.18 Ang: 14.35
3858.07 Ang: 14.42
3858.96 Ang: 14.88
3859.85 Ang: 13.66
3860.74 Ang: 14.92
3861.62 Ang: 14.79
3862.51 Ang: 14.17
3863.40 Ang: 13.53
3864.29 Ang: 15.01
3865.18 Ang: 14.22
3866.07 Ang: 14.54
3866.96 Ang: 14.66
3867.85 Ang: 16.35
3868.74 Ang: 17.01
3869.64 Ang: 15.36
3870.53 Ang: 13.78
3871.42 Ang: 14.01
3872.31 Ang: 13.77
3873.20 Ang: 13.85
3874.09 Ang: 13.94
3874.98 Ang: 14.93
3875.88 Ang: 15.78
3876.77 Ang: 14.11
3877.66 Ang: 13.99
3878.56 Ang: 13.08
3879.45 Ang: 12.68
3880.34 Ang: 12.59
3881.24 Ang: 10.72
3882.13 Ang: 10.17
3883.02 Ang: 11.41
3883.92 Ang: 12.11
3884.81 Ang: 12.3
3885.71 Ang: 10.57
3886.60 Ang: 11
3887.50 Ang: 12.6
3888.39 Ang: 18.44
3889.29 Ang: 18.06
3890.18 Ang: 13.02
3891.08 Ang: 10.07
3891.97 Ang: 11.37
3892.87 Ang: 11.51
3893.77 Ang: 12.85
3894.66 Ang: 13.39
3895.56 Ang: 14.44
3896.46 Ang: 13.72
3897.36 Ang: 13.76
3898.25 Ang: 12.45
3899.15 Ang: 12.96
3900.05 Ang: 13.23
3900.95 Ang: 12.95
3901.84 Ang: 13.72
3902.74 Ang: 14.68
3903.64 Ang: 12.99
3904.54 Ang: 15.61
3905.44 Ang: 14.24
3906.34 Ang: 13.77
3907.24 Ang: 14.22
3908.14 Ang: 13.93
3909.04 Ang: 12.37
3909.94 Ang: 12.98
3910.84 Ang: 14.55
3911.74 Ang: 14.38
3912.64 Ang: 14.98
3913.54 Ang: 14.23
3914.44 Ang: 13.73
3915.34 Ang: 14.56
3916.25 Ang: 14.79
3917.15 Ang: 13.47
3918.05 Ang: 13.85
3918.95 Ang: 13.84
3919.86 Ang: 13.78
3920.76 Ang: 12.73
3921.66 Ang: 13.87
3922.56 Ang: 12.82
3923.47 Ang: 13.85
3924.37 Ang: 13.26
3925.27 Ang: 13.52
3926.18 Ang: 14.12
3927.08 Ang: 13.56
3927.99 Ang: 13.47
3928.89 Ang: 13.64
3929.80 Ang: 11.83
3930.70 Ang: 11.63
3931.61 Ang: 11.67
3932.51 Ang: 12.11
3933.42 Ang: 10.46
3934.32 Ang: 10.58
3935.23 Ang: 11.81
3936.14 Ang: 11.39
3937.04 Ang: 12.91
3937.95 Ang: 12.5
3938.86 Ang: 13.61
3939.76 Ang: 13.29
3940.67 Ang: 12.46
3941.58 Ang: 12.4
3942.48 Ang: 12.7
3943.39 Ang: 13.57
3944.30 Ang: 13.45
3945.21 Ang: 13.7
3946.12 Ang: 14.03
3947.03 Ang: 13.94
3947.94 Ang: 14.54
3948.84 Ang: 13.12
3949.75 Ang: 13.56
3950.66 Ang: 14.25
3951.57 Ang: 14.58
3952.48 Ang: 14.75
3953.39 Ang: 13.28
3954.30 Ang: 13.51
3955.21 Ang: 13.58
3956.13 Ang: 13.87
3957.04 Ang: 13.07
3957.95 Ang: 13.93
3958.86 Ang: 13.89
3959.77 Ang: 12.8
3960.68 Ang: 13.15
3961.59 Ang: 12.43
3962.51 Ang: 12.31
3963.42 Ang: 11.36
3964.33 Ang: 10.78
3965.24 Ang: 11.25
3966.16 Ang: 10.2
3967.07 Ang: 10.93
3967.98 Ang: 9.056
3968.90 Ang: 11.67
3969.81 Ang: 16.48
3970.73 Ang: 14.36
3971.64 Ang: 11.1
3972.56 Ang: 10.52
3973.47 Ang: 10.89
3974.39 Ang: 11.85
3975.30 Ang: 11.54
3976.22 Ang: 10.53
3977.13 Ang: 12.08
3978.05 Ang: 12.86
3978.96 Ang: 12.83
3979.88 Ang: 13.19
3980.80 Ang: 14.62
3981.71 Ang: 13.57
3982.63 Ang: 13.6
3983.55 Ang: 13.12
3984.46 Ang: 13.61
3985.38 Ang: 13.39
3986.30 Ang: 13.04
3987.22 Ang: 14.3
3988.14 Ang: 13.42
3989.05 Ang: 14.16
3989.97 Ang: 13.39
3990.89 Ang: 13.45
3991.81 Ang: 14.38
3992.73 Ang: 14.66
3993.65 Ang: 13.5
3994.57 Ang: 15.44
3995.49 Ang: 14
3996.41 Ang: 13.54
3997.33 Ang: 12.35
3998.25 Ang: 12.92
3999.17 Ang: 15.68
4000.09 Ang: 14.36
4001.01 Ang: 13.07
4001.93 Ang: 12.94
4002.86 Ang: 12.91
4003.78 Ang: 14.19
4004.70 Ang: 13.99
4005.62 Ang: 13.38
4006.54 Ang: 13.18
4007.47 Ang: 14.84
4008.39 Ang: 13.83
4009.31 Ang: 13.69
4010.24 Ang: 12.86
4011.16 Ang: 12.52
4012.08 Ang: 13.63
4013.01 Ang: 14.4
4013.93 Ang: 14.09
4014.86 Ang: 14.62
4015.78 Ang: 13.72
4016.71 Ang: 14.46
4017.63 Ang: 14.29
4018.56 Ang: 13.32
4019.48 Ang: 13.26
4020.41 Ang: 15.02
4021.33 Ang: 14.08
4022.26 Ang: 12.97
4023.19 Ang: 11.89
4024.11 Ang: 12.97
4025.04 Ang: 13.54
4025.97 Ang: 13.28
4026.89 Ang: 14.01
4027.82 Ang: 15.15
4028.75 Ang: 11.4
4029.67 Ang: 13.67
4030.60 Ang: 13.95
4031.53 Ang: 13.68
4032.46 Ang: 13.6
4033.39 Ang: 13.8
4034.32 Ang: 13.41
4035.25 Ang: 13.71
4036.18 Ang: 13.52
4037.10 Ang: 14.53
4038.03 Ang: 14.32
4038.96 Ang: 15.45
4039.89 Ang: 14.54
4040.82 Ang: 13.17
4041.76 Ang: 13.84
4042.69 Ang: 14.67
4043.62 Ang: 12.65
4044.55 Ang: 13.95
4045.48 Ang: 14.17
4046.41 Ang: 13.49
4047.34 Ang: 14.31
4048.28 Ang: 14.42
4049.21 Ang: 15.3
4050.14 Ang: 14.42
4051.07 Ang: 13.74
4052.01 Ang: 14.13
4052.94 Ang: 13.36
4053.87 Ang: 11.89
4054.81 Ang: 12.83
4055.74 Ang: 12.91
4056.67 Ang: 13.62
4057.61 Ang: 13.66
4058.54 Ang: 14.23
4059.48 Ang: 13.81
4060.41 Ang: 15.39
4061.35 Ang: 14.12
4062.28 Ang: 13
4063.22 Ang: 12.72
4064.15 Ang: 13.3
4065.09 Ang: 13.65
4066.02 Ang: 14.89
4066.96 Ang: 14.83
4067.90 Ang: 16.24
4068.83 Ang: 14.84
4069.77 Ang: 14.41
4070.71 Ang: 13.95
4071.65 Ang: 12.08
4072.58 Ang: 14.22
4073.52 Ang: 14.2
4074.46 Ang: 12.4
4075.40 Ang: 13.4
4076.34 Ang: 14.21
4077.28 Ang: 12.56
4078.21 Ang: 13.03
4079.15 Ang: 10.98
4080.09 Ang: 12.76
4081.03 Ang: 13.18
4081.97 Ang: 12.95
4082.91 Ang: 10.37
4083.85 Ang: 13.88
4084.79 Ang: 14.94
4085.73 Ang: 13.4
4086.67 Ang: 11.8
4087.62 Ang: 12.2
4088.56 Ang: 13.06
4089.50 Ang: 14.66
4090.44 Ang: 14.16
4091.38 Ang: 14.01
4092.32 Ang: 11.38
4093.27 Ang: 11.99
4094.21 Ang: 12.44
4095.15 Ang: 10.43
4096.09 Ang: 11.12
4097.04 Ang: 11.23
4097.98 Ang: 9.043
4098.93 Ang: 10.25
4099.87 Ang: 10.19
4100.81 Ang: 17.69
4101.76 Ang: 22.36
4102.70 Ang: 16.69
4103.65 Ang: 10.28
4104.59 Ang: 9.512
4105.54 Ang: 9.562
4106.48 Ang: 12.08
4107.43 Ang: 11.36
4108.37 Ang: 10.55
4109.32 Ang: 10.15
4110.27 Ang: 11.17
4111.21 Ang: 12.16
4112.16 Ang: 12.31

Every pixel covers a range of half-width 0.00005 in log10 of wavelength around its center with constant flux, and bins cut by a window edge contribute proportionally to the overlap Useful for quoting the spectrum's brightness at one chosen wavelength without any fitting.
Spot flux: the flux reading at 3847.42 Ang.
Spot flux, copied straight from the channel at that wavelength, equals 13.55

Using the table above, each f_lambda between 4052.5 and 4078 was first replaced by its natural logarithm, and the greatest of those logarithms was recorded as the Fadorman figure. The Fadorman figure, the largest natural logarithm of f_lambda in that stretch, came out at 2.79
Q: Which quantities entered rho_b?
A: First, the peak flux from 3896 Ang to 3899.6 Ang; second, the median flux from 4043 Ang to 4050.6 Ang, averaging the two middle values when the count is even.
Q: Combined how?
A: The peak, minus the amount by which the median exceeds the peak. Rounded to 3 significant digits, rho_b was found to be 13.3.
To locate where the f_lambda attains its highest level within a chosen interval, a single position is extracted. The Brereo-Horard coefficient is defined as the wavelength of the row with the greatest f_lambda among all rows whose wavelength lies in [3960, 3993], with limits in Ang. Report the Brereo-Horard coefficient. 3969.81 Ang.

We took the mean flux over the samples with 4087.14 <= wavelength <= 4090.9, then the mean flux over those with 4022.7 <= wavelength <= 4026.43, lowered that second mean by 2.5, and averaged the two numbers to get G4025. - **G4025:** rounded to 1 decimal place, 12.0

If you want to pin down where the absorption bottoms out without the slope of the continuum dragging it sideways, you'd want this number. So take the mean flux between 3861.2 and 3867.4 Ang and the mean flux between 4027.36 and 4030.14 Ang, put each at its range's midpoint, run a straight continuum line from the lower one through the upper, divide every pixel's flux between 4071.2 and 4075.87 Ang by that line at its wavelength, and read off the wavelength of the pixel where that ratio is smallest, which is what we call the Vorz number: 4071.65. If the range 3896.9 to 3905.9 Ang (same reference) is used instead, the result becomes 3898.25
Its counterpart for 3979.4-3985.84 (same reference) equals 3983.55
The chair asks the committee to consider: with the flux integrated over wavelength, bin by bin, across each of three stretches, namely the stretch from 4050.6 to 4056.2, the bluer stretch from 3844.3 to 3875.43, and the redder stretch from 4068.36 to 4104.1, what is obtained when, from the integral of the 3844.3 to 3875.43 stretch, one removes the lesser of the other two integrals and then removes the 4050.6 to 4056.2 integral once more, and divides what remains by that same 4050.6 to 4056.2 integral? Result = 4.0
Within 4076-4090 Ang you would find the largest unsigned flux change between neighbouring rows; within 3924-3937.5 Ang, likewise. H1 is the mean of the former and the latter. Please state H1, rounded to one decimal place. 2.7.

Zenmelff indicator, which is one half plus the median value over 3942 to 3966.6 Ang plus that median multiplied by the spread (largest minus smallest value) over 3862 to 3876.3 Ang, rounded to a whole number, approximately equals 61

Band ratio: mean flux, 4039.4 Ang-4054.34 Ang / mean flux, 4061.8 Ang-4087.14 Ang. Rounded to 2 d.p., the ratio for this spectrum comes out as 1.03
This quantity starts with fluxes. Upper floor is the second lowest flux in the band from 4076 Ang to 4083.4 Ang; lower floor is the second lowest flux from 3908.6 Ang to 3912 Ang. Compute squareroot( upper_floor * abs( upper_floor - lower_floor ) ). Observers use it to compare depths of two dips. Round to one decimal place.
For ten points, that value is 4.7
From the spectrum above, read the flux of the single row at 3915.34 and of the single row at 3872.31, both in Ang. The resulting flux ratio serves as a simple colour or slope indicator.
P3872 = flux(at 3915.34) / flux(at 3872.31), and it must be 1.06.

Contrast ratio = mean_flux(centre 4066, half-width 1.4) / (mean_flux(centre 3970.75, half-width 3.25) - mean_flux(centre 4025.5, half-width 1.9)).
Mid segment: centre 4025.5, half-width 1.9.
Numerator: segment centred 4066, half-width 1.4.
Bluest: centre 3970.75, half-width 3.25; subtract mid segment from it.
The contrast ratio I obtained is -10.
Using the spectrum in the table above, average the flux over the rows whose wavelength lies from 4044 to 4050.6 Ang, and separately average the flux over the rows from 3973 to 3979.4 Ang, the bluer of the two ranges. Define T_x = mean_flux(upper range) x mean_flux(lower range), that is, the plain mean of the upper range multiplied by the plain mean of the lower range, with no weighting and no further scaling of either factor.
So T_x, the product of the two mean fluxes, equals 169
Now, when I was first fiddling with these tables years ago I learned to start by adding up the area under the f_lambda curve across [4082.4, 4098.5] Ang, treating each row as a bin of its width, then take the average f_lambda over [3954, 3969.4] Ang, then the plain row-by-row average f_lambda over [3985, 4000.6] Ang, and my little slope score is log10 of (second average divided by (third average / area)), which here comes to 2.24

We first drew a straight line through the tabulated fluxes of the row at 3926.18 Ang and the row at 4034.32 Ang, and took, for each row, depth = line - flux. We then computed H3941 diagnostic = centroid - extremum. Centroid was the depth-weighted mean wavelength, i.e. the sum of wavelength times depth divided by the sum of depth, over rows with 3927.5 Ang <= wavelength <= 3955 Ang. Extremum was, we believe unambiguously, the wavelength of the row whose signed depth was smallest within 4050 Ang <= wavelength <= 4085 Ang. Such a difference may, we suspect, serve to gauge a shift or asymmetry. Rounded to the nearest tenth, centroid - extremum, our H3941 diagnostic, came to -132.7 Ang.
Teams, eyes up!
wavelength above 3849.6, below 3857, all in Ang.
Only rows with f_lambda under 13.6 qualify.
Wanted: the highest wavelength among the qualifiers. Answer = 3854.52 Ang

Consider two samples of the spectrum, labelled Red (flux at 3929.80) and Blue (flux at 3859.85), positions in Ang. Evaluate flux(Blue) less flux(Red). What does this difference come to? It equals 1.8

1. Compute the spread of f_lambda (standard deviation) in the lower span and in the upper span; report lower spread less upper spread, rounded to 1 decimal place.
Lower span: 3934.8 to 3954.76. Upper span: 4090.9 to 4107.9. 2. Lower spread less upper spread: -2.5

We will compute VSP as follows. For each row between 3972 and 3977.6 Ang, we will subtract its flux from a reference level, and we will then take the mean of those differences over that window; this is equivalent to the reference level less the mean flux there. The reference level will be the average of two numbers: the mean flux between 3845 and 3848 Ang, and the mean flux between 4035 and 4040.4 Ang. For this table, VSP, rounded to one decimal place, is 2.5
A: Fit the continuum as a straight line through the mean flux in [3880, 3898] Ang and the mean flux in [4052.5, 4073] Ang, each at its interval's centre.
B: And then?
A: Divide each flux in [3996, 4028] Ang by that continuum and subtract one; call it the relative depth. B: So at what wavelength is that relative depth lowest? 4023.19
